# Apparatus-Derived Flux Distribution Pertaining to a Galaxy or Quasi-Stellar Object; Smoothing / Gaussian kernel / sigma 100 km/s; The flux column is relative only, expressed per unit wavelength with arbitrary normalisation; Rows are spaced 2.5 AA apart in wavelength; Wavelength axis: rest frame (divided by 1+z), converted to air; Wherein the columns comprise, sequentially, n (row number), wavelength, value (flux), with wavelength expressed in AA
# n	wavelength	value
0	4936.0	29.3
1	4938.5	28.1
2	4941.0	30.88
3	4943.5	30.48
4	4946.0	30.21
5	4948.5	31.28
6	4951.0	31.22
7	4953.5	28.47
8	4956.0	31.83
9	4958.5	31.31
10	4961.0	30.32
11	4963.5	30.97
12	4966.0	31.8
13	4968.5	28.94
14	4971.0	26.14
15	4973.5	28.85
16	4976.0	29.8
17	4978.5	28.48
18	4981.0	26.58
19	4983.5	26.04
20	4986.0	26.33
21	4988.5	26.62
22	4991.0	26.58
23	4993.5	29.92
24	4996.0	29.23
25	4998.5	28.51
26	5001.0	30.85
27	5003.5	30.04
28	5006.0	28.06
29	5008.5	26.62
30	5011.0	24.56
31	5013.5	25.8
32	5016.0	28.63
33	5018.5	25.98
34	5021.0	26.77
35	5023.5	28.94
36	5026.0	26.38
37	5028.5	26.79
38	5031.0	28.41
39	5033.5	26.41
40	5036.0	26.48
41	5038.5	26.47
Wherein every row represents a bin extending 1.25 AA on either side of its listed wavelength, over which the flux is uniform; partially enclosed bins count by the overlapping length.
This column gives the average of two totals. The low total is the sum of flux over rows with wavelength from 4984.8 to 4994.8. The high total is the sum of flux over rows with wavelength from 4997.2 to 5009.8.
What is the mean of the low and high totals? 127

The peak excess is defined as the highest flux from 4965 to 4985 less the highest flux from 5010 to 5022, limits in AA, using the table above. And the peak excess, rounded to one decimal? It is 3.2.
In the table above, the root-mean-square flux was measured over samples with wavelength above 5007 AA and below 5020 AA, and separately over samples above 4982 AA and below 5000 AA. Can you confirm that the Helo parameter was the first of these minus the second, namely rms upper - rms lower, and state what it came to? -1.3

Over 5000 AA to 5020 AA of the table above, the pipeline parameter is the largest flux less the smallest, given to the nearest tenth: 6.3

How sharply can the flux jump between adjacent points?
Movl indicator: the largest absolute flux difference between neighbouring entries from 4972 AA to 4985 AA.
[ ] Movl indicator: 1.9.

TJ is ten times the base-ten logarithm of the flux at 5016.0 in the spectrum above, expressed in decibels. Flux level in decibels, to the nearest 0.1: 14.6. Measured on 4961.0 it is 14.8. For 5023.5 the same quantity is 14.6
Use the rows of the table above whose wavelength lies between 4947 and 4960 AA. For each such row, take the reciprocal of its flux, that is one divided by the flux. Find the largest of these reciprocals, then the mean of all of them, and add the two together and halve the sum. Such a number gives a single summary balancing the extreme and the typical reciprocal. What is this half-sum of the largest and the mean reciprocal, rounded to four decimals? 0.0338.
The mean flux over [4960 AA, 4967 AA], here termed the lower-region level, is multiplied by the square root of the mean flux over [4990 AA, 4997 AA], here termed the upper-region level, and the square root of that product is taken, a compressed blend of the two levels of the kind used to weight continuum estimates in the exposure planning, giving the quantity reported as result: 12.9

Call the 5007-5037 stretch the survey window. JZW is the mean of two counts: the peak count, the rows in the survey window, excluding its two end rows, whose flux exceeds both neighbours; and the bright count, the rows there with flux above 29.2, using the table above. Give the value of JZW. 1.5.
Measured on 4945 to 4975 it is 5.5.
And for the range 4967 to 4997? 3.0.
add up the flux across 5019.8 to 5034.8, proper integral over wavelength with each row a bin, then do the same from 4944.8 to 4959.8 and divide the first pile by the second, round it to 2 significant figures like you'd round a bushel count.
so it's 0.89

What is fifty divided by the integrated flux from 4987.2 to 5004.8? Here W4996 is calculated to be 0.099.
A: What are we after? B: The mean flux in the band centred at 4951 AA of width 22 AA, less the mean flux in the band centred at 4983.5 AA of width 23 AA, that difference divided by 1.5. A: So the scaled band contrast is 1.99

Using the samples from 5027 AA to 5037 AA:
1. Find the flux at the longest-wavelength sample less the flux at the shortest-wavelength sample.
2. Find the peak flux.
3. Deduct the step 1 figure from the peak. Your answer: 28.7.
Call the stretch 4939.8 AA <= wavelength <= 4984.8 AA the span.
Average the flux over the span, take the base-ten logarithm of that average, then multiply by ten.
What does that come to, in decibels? 14.7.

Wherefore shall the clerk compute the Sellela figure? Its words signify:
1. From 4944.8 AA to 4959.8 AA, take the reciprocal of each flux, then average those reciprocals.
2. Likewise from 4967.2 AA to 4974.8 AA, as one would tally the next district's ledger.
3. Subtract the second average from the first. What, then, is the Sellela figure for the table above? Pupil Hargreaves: -0.0032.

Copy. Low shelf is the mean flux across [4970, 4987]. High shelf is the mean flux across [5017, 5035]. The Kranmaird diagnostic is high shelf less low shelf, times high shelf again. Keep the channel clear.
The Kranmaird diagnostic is -10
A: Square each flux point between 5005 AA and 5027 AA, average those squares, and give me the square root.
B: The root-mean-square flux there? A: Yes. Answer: 26.9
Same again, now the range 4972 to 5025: 27.8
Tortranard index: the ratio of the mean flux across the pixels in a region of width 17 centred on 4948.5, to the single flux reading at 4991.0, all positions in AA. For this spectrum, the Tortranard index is 1.15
